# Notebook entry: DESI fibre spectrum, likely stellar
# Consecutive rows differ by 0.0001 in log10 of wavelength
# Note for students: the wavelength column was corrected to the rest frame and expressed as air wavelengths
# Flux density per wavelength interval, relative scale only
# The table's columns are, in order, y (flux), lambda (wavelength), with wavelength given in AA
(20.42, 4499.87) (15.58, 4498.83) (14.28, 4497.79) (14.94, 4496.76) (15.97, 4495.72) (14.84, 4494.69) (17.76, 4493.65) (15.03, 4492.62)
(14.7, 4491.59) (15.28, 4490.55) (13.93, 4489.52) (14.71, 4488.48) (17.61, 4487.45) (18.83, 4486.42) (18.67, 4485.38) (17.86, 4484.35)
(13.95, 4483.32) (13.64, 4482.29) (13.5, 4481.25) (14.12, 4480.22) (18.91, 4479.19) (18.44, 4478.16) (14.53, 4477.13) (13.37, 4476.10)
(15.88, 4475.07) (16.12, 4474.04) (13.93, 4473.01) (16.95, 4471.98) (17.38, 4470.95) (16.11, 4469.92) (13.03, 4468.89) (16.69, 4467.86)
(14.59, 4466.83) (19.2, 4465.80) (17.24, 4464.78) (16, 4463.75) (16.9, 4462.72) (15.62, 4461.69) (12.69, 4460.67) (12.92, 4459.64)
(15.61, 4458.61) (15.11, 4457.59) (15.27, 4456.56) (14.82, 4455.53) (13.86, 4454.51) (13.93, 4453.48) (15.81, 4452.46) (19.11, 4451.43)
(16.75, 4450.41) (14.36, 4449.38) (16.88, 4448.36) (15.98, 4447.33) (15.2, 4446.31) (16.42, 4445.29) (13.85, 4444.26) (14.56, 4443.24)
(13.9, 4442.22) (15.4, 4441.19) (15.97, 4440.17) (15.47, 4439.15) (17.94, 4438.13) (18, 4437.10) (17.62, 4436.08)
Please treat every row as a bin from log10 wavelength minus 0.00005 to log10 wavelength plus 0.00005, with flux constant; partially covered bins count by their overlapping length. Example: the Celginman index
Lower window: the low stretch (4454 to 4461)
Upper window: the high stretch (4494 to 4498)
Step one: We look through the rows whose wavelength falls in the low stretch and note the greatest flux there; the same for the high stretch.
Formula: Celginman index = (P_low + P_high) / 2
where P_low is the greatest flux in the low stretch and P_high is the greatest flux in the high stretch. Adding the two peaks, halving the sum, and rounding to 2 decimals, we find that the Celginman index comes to 15.79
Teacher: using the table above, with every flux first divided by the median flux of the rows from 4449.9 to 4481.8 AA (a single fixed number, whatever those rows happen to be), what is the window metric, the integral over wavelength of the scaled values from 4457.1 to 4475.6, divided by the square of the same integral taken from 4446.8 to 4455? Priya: 0.27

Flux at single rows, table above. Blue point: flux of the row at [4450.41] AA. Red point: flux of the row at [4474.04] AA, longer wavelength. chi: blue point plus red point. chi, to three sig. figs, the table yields 32.9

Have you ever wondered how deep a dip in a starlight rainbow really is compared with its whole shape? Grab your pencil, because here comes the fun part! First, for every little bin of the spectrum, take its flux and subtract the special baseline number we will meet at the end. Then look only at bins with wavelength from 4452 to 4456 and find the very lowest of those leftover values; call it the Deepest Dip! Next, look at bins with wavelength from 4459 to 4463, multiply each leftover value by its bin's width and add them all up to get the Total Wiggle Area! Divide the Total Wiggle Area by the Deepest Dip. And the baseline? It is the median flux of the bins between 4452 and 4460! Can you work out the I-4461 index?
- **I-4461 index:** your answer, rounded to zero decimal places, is 2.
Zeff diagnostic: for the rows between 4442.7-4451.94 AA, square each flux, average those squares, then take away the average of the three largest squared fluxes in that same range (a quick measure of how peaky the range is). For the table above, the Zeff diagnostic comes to -55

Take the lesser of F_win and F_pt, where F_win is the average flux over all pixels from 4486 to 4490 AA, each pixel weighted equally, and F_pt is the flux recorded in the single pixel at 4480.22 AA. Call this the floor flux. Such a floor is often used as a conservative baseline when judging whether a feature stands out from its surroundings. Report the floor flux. 14.1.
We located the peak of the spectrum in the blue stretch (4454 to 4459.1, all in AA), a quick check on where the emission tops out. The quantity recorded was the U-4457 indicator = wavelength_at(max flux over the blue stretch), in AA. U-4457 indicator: 4458.61 AA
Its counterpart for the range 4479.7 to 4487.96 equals 4486.42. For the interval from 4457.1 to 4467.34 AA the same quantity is 4465.80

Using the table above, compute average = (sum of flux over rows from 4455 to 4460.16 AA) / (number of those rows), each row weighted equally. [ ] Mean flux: 14.7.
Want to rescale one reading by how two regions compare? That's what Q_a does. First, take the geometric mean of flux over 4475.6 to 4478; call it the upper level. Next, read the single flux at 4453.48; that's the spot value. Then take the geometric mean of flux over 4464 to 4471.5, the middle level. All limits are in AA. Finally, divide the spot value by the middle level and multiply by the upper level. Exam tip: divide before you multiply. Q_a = 12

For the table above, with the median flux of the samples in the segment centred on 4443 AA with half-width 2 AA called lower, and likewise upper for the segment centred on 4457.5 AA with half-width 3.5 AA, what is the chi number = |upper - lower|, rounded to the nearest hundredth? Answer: 0.59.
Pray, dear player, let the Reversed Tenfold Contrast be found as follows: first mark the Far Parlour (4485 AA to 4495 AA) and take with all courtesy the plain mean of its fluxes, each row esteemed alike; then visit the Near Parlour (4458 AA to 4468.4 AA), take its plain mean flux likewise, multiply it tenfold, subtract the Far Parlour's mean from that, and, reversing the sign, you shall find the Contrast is -141.3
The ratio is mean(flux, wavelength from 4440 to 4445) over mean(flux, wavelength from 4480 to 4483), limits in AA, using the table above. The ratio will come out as 1.07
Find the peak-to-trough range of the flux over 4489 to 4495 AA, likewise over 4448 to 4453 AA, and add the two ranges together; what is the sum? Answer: 8.6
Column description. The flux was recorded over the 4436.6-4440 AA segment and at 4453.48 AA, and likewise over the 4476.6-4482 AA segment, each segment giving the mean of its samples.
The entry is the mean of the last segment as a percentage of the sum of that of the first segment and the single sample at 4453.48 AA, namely 51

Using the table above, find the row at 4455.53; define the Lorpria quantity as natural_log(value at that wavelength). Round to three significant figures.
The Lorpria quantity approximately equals 2.70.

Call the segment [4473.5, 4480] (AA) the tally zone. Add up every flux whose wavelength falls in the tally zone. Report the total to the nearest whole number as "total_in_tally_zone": 97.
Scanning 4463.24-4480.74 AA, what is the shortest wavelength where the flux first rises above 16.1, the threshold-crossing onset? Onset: 4464.78 AA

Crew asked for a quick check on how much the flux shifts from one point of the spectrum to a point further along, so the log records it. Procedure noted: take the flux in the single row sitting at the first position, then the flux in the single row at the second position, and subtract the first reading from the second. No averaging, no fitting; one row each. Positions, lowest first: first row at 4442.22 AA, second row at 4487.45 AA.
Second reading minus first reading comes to 3.7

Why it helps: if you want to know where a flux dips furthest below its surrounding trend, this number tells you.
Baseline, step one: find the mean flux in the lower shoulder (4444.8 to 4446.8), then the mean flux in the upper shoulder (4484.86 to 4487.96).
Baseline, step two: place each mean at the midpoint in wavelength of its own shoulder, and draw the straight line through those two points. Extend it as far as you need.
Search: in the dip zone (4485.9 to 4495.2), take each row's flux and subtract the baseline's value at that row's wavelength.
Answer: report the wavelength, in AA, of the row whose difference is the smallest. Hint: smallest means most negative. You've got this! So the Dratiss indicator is 4489.52 AA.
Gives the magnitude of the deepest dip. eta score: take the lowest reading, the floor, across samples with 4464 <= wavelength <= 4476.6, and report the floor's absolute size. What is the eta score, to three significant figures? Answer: 13.0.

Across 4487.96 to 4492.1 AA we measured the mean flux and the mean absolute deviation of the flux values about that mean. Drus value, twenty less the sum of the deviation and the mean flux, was 5.0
